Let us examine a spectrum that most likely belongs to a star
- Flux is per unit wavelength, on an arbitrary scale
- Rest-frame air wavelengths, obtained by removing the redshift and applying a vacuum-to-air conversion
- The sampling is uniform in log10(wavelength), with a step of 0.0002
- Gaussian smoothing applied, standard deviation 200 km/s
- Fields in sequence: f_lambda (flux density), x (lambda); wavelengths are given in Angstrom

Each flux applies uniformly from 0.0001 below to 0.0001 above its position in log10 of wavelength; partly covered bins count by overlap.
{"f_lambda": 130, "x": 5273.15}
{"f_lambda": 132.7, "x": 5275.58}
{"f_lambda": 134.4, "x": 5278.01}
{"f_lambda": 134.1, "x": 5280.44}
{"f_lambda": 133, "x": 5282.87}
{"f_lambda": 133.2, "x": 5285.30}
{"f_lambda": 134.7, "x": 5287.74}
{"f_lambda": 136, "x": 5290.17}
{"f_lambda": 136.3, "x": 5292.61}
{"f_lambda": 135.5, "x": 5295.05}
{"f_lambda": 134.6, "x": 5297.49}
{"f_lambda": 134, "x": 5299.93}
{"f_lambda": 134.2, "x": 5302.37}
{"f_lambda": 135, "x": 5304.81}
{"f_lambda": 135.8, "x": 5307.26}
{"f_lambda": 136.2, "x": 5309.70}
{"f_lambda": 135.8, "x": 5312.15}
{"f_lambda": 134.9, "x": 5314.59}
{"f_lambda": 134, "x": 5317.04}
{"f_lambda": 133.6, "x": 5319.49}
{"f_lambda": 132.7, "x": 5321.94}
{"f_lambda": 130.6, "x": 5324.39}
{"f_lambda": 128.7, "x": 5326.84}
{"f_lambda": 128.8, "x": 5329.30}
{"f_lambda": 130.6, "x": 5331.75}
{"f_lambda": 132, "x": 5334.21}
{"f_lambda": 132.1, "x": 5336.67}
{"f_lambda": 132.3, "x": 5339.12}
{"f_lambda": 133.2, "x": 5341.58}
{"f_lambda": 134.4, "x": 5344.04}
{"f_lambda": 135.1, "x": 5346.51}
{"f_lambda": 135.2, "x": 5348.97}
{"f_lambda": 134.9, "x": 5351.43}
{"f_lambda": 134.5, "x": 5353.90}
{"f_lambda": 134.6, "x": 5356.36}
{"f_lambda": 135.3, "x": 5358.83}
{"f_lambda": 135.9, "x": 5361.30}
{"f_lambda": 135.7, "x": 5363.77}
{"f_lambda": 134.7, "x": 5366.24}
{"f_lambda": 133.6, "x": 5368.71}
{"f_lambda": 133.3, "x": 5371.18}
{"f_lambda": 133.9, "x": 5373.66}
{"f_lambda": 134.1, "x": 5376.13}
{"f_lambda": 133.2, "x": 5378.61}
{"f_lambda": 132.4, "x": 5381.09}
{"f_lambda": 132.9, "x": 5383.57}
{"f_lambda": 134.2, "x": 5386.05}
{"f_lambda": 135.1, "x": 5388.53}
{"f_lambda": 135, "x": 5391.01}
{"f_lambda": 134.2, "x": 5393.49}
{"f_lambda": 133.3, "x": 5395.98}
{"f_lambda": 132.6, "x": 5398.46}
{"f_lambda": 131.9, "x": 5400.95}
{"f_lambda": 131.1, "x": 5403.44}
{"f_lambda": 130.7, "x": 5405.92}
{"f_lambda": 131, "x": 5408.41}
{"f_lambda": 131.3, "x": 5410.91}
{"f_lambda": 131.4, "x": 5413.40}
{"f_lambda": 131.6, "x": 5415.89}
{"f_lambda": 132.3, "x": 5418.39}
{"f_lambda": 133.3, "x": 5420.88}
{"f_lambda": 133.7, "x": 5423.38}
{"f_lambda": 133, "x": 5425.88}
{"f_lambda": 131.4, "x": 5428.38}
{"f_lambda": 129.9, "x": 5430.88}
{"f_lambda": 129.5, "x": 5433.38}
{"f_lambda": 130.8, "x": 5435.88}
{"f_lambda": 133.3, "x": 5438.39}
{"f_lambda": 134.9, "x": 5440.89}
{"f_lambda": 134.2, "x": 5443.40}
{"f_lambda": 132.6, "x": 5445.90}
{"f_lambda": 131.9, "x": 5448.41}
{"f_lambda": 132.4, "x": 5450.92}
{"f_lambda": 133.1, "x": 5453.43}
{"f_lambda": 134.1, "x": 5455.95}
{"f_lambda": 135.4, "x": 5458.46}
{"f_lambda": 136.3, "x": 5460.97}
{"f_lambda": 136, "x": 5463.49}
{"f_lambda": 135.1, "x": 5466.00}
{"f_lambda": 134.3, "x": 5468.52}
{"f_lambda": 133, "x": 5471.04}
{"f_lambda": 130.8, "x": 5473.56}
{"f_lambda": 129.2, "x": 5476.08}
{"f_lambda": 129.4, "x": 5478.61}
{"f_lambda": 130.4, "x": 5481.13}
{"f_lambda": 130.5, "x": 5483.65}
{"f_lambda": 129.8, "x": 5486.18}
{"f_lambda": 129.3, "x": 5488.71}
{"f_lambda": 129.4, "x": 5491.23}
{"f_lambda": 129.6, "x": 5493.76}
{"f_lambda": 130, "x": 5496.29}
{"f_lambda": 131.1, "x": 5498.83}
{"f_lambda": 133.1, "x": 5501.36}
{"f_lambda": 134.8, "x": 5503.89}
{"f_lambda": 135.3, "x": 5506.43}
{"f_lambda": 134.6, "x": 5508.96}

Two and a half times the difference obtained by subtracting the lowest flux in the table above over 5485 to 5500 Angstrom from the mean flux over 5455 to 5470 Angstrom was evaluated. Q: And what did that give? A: 15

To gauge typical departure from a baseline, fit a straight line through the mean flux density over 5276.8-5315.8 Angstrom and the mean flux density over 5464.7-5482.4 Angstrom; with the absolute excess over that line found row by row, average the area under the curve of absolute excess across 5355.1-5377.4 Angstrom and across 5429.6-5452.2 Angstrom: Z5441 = 28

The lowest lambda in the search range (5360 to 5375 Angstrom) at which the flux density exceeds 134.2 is 5361.30 Angstrom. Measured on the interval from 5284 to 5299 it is 5287.74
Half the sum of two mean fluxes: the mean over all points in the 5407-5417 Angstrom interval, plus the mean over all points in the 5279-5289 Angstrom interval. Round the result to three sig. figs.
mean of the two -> 133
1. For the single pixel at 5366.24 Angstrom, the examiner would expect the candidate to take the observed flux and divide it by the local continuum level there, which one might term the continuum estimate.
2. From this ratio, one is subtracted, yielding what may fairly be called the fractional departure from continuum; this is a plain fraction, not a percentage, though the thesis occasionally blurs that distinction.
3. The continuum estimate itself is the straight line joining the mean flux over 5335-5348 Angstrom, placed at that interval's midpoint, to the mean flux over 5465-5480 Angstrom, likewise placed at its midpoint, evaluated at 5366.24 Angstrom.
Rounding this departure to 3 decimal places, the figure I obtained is 0.012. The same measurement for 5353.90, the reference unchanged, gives 0.009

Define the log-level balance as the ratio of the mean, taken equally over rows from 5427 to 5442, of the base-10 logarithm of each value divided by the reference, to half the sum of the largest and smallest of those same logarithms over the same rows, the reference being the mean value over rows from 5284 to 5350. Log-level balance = 1.4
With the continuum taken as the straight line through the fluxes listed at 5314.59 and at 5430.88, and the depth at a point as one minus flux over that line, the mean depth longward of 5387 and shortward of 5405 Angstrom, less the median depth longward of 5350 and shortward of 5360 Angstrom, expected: -0.003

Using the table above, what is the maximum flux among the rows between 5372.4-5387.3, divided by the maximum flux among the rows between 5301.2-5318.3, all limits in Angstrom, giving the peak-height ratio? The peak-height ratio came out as 0.99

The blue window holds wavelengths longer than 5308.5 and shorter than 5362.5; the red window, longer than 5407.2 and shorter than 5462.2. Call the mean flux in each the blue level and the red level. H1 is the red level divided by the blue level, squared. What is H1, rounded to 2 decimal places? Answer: 0.99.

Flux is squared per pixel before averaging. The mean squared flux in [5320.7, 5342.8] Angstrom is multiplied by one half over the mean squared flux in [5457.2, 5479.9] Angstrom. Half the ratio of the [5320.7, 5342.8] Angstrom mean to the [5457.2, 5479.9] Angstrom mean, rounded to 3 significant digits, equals 0.485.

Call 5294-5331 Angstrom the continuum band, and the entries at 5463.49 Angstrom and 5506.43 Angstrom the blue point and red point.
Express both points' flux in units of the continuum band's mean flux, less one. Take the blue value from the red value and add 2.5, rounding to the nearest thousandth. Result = 2.495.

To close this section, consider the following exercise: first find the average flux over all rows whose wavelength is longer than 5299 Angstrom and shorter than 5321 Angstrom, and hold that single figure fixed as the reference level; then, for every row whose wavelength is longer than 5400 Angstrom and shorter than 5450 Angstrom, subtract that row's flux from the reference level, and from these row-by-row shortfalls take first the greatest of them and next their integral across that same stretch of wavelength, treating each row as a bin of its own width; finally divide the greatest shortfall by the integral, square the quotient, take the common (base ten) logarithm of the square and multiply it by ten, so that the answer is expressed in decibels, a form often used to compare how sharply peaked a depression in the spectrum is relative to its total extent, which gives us -28.5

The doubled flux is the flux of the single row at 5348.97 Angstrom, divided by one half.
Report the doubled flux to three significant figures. 270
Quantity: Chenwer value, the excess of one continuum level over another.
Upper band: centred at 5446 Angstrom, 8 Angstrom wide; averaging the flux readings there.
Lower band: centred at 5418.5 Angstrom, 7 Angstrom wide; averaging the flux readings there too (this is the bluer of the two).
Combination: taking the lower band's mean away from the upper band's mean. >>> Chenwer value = 0.5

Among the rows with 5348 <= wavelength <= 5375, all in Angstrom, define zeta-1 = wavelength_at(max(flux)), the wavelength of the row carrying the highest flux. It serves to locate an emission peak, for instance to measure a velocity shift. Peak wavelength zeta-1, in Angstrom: 5361.30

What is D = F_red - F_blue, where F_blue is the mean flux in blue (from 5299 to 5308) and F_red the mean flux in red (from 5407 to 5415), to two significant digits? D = -3.5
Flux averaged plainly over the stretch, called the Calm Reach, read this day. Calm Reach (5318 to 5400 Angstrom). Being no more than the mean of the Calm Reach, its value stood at 133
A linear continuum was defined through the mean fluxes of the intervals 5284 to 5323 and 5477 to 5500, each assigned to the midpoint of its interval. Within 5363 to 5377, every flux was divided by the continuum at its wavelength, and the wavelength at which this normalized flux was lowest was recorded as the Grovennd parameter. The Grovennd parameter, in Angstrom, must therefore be 5371.18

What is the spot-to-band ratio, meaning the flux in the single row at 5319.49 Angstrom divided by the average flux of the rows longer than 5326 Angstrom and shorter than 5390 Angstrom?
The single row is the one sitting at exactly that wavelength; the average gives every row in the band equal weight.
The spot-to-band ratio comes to 1.00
